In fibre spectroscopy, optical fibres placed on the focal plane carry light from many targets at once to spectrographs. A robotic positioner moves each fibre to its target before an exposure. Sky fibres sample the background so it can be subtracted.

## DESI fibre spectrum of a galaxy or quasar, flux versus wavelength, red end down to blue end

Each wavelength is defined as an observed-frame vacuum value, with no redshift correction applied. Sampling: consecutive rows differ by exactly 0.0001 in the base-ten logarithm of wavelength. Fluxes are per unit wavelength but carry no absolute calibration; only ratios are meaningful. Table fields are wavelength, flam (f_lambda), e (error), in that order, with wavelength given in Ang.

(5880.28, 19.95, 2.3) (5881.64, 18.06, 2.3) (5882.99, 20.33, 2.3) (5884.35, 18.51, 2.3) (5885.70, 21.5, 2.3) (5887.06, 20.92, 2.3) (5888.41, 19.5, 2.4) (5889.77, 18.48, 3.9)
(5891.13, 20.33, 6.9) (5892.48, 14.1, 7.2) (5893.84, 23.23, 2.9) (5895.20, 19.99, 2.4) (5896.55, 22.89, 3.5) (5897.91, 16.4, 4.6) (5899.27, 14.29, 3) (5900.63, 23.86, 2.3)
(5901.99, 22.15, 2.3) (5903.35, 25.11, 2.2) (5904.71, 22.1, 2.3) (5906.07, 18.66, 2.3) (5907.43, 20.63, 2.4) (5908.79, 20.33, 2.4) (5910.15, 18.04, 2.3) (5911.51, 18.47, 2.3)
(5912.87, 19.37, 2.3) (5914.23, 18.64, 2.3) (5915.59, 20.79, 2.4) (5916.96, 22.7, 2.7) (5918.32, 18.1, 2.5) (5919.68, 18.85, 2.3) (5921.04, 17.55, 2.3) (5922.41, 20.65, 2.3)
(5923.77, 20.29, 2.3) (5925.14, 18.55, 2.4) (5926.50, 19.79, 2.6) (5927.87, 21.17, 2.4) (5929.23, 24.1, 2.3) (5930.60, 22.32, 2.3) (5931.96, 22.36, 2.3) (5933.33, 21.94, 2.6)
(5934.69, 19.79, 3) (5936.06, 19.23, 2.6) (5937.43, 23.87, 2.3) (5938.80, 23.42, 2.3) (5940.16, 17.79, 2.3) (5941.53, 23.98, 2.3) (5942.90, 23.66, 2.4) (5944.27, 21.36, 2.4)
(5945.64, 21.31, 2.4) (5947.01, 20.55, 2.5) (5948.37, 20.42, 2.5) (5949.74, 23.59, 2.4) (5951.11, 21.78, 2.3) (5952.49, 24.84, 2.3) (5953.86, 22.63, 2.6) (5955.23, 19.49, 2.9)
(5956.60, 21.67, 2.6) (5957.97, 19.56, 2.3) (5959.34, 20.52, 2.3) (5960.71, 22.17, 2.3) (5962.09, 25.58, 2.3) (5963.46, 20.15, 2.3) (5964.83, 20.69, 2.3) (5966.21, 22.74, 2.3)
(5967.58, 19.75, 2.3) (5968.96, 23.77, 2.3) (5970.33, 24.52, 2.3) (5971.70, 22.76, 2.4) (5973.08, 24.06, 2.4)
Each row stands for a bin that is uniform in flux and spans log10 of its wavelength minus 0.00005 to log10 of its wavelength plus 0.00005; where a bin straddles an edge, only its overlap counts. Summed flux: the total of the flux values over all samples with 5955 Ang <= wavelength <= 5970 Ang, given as 236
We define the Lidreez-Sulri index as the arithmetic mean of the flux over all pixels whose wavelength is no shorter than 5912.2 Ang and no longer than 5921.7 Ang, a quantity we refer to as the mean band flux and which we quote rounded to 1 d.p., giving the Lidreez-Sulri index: 19.4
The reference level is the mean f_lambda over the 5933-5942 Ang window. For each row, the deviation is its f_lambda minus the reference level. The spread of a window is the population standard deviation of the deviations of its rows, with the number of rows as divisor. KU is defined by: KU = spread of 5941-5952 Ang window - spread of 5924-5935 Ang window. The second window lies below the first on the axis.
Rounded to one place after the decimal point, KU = -0.3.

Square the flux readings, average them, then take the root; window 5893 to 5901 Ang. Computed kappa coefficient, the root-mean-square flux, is 20.4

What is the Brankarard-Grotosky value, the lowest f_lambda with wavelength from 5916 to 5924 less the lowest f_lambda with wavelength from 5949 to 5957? -1.9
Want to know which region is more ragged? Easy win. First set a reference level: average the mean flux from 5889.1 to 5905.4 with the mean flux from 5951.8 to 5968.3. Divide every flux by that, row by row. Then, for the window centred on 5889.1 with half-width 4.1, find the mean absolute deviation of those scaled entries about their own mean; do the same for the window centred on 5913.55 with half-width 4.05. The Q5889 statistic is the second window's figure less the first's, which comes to -0.025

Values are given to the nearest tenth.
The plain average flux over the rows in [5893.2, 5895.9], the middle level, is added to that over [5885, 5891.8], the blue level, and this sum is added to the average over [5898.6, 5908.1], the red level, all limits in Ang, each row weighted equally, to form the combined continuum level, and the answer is 62.7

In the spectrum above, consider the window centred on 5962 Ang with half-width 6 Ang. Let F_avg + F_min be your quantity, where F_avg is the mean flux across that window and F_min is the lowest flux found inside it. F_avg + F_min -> 41.0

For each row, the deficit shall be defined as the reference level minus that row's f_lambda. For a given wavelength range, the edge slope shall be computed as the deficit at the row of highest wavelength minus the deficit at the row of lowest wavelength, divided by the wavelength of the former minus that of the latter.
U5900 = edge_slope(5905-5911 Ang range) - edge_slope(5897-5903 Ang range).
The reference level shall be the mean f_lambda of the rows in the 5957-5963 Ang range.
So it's 1.6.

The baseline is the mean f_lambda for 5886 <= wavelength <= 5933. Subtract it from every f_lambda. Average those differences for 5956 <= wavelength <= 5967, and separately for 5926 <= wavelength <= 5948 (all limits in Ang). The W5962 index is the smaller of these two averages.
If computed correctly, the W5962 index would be 1.5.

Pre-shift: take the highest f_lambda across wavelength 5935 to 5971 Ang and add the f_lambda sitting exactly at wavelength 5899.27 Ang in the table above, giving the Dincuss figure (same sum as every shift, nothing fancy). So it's 39.9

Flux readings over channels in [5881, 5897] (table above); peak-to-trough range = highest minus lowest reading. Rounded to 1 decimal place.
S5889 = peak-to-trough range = 9.1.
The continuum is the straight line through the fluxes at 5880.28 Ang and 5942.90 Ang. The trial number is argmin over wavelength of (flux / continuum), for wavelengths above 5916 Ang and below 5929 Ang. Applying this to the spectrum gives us 5921.04 Ang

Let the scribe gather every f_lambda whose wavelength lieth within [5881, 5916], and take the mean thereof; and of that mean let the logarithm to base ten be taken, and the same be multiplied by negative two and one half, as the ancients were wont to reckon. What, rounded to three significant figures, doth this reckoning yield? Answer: -3.25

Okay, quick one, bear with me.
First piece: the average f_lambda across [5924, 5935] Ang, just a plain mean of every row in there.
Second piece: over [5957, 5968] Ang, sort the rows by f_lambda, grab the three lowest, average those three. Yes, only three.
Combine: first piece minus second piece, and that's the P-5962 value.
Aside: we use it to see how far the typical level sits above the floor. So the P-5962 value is 1.4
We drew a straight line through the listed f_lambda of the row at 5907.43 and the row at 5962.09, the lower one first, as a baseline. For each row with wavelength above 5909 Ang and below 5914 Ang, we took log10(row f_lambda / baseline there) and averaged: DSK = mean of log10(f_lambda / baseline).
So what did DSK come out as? -0.05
